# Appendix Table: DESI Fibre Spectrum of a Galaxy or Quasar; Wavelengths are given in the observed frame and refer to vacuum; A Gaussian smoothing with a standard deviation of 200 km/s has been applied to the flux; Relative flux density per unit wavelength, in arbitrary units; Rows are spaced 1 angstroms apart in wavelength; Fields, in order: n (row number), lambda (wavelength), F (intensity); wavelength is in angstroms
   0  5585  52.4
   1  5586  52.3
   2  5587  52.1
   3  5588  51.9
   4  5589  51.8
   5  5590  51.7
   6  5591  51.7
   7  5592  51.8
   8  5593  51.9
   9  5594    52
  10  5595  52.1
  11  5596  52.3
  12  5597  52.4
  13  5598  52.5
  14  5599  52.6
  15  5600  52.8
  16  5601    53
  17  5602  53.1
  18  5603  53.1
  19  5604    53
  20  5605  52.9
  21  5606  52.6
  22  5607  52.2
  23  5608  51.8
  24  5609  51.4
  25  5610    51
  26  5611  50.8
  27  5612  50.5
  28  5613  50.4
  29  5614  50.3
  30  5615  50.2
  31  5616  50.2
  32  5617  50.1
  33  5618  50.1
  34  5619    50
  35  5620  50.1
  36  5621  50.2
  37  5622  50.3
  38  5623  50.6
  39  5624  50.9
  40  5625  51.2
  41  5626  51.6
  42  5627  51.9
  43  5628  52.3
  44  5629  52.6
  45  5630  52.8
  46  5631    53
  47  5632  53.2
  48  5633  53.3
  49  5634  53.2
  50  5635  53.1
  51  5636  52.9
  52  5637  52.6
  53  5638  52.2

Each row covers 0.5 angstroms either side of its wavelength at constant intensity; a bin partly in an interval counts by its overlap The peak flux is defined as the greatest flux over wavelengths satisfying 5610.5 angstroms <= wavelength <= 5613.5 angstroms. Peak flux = 50.8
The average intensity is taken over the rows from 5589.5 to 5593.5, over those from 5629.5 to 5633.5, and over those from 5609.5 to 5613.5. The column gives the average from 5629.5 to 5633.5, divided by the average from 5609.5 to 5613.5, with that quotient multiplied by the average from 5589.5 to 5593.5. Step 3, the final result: 54.2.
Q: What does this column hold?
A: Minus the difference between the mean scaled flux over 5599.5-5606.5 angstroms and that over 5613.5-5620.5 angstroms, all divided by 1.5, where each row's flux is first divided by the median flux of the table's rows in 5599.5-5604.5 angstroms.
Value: -0.035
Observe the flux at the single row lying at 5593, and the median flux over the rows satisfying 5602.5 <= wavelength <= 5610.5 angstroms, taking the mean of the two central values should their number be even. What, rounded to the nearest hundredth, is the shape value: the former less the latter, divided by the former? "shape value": -0.01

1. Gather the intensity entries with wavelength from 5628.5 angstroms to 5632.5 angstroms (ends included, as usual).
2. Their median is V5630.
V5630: 52.9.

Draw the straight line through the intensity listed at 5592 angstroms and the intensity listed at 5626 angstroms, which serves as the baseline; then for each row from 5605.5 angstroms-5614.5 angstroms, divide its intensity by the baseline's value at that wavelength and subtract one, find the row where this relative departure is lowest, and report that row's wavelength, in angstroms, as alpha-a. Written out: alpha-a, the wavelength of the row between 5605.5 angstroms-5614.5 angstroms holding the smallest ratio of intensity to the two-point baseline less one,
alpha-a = 5614 angstroms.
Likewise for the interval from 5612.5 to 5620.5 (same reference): 5619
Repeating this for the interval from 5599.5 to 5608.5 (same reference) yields 5608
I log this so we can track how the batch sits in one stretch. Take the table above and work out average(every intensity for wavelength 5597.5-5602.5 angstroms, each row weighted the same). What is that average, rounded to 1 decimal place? 52.8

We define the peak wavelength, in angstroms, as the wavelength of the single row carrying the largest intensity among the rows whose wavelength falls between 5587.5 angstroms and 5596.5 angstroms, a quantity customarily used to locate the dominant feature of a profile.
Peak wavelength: 5596 angstroms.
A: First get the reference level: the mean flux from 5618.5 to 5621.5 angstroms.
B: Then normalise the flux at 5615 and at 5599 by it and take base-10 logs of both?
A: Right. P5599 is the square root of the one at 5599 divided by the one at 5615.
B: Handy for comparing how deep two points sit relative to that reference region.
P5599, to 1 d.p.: 4.9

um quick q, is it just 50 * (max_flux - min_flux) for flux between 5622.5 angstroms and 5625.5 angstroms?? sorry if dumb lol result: 30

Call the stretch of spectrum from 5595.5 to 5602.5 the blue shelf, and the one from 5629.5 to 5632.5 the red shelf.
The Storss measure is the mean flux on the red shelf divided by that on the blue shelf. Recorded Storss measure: 1.01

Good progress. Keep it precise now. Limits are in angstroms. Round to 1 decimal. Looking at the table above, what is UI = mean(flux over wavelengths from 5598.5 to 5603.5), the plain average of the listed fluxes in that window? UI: 52.9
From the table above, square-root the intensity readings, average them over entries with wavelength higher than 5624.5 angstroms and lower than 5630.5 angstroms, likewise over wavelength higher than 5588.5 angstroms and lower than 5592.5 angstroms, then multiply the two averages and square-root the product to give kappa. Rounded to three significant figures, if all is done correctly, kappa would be 7.20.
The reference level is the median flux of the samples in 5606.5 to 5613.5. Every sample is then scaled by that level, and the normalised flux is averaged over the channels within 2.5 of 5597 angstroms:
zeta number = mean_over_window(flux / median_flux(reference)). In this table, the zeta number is 1.03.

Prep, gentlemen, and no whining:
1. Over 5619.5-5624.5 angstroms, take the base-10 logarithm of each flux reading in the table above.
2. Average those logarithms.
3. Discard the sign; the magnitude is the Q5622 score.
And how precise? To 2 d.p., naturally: 1.70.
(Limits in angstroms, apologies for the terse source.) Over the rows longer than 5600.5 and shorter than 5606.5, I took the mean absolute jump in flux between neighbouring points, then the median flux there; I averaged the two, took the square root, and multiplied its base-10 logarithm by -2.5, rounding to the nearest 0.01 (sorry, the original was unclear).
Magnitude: -1.78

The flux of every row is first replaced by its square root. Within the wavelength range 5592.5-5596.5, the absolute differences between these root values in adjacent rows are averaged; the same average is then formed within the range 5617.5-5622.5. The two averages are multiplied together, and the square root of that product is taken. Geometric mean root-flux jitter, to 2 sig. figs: 0.0081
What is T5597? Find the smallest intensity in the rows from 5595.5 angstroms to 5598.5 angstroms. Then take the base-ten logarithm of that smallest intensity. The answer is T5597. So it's 1.72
